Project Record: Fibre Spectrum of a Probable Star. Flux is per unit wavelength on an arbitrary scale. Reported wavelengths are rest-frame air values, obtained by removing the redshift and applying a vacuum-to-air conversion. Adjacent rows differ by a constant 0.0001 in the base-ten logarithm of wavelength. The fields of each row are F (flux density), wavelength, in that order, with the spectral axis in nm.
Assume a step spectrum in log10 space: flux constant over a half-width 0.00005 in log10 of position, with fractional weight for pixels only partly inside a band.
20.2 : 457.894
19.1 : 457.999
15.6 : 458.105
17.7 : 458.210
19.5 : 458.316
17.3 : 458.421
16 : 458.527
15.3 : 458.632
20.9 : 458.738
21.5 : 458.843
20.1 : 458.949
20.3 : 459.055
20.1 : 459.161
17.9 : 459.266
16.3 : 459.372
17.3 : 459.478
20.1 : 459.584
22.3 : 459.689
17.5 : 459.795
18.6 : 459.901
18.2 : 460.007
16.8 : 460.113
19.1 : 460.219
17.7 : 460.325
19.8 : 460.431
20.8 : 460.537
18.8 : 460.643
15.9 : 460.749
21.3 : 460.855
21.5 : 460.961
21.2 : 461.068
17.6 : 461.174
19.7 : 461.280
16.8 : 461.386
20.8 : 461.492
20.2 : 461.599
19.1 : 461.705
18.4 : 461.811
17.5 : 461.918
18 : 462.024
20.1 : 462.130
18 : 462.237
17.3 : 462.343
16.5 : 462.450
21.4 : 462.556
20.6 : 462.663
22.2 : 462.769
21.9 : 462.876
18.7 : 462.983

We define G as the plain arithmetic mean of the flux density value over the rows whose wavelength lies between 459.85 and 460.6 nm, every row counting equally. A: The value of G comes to 18.7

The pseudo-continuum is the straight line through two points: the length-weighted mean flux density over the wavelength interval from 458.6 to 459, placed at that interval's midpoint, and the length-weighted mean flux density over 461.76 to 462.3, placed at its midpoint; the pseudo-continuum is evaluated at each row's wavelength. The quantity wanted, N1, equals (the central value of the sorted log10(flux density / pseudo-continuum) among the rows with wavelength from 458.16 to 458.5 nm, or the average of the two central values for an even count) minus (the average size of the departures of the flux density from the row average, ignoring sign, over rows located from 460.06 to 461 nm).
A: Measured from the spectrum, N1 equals -1.63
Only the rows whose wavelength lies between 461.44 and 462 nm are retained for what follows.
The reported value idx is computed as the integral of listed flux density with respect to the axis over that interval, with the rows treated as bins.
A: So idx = 10.7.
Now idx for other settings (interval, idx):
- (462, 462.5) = 9.0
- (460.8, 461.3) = 10.1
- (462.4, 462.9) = 10.2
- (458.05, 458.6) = 9.4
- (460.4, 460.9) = 9.6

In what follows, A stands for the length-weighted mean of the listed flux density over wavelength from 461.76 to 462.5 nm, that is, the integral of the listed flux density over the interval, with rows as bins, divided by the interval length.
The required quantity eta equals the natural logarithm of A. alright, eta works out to 2.89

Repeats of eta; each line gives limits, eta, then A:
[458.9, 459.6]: 2.93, 18.8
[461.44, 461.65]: 3.02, 20.4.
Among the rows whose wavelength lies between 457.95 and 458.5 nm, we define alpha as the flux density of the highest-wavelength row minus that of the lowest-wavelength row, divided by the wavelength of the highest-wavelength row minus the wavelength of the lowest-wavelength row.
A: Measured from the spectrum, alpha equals -4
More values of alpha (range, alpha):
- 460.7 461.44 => 1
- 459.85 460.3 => 2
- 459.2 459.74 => 10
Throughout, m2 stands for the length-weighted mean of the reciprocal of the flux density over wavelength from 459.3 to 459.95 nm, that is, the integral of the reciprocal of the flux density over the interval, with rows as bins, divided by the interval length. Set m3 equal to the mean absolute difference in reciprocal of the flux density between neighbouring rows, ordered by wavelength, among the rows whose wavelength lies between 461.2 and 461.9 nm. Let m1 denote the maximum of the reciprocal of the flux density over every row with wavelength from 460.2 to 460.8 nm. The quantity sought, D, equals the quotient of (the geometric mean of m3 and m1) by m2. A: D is 0.337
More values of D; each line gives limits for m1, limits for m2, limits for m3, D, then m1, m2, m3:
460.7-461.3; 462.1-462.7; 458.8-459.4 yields 0.264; 0.0629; 0.0534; 0.0032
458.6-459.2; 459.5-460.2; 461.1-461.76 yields 0.374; 0.0654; 0.0535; 0.0061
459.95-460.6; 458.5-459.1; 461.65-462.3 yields 0.275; 0.0595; 0.0532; 0.0036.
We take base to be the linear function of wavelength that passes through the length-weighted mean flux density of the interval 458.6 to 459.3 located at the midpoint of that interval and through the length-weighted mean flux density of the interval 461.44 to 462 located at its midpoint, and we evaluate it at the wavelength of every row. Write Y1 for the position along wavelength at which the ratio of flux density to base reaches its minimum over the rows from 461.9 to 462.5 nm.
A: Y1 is 462.450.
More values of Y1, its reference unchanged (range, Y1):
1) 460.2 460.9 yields 460.749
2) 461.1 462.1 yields 461.386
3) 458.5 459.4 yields 458.632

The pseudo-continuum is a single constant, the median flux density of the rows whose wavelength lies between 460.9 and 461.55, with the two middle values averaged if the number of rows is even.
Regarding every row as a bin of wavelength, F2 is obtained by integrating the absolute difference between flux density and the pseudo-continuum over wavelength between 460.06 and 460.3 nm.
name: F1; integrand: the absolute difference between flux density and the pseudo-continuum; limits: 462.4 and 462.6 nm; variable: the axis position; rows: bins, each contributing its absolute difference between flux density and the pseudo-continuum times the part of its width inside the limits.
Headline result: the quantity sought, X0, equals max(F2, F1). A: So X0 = 0.56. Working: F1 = 0.50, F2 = 0.6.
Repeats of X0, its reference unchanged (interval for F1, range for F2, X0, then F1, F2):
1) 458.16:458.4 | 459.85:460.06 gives 0.43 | 0.43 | 0.4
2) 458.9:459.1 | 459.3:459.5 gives 0.68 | 0.02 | 0.7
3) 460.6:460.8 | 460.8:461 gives 0.59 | 0.59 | 0.2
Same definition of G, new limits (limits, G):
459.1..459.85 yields 18.8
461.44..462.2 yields 19.2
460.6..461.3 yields 19.4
